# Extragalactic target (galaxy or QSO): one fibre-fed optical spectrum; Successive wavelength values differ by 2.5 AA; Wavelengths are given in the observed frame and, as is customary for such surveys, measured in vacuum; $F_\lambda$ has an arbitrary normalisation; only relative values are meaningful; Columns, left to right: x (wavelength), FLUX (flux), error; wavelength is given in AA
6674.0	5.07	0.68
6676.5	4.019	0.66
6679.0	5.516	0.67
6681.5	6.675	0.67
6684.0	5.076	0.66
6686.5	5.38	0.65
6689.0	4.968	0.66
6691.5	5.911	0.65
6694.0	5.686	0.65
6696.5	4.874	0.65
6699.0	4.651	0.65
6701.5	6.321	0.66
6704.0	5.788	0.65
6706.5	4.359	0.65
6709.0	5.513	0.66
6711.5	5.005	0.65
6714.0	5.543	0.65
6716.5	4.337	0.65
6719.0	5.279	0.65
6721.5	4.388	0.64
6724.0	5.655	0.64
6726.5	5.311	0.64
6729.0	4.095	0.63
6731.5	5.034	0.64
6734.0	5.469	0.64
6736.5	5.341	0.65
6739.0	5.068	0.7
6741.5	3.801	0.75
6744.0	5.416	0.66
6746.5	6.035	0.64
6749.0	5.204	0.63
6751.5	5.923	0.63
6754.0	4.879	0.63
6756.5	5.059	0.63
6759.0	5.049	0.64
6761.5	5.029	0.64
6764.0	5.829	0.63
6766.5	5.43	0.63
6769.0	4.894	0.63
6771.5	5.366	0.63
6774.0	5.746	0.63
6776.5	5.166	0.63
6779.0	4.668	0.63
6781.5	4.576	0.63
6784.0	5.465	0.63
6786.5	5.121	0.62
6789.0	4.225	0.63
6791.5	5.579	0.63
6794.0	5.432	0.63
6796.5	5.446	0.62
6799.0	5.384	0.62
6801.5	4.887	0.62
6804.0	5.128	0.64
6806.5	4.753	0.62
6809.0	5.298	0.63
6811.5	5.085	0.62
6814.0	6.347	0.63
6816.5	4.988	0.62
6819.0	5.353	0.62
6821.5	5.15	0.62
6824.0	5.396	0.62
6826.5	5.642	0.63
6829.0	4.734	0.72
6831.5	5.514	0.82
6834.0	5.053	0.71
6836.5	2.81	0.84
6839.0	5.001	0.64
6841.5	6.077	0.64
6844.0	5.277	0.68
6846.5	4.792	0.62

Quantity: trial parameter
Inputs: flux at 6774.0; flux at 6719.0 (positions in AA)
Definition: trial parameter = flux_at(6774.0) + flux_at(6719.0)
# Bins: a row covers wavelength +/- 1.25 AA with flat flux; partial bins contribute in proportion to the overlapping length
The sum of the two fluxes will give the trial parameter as 11.0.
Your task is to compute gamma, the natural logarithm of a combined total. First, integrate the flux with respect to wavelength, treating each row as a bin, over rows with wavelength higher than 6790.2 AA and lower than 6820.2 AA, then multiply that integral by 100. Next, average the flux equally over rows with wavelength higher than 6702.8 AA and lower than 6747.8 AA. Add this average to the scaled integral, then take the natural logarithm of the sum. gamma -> 9.7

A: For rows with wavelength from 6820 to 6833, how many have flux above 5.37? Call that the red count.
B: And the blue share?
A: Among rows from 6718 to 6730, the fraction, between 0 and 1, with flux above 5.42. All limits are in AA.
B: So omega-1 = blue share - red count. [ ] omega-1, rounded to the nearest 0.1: -2.8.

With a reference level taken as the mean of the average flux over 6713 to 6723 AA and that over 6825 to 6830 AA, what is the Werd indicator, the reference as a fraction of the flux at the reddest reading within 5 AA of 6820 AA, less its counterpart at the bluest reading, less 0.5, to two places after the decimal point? -0.58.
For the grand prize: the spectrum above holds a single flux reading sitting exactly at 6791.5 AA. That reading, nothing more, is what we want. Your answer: 5.579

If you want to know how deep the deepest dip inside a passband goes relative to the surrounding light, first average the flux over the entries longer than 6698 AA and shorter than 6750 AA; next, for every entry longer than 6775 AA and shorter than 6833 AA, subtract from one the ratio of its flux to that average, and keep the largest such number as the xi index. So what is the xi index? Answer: 0.18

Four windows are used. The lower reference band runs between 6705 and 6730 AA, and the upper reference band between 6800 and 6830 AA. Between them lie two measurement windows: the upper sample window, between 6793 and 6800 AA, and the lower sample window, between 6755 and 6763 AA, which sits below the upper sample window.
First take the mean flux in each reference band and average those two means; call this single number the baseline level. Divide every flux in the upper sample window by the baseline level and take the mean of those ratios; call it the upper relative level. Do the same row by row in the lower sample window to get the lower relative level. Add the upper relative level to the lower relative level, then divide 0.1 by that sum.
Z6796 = 0.0486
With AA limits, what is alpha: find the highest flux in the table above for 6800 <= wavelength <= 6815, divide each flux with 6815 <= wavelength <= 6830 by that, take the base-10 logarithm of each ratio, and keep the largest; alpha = -0.051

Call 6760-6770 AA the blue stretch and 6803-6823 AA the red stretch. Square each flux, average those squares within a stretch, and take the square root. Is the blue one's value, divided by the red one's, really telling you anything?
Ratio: 1.01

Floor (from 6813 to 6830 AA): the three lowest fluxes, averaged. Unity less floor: -4.0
